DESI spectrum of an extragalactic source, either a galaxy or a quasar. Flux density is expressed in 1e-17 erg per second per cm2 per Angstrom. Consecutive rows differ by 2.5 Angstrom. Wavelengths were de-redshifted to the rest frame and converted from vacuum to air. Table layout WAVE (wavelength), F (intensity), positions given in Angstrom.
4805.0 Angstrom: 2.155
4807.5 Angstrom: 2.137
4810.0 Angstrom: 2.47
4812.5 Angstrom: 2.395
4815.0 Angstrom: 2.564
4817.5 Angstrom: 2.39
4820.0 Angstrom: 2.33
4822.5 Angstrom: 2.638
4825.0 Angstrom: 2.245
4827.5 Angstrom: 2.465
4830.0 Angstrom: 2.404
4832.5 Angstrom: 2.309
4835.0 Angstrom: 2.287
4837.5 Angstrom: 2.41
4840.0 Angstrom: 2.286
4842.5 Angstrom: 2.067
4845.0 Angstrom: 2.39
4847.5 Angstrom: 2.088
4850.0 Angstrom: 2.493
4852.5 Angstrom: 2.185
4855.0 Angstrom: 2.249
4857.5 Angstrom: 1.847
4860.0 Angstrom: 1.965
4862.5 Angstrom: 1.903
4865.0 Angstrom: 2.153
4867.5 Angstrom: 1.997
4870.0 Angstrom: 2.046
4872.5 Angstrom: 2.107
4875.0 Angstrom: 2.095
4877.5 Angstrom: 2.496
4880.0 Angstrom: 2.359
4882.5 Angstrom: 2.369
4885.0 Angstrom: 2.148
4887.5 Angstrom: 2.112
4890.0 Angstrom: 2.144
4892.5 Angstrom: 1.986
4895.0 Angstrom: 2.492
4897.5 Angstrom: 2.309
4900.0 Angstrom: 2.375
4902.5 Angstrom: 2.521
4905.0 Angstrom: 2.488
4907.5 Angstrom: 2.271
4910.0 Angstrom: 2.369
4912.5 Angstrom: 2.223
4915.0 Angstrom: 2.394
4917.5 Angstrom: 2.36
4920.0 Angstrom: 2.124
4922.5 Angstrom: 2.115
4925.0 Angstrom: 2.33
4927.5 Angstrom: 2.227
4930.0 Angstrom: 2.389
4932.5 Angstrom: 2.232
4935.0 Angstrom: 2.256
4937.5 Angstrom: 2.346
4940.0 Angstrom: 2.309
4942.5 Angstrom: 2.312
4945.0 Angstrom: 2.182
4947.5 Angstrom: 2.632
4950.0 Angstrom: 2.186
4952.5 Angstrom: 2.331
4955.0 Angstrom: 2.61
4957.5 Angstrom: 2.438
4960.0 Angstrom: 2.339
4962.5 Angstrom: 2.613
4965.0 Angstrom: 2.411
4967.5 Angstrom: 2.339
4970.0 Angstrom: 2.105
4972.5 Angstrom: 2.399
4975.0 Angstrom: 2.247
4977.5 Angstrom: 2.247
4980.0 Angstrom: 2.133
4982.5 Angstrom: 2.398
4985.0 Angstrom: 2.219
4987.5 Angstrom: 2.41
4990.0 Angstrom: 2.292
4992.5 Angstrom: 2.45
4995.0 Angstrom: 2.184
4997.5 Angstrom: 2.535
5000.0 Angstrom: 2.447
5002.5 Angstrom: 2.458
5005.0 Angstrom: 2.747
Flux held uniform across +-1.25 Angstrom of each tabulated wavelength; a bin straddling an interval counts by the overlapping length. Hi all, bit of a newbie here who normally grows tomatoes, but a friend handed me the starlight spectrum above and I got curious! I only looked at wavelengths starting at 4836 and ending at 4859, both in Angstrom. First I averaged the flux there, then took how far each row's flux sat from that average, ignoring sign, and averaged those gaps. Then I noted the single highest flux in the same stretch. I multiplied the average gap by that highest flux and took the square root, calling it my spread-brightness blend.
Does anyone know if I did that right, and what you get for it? 0.627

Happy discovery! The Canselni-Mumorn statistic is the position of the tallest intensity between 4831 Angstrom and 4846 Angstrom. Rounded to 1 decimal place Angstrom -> 4837.5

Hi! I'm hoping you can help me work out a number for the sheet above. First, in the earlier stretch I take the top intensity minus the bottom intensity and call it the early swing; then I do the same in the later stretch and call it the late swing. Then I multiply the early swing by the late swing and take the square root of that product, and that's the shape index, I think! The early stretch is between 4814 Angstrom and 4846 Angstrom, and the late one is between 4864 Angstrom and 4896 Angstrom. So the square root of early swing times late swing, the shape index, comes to 0.540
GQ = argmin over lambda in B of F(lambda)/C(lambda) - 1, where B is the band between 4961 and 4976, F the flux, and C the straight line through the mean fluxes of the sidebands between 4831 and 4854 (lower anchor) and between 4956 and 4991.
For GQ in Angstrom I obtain 4970.0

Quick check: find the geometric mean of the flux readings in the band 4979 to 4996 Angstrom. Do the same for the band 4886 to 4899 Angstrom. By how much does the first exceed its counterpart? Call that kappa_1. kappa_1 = 0.09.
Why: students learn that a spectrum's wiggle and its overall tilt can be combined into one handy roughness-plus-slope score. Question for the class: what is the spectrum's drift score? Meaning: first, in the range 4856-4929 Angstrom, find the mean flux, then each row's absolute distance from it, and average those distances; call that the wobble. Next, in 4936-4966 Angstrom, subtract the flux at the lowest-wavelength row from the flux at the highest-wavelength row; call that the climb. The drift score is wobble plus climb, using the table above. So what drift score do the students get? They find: 0.22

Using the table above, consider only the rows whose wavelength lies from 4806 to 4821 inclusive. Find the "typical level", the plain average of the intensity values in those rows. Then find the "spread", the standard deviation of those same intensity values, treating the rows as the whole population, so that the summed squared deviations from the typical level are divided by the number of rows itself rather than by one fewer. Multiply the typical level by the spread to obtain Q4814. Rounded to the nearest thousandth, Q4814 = 0.313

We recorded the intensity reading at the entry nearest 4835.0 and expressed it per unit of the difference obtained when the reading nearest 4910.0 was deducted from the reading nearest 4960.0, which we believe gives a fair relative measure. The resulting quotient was -76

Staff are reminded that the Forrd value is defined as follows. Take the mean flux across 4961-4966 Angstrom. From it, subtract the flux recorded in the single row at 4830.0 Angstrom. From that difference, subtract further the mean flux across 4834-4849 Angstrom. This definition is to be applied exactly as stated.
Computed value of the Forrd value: -2.15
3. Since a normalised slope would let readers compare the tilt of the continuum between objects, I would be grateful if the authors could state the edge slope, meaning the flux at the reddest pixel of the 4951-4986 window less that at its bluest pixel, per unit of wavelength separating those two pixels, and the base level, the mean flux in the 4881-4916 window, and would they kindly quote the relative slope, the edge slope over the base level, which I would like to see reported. -0.001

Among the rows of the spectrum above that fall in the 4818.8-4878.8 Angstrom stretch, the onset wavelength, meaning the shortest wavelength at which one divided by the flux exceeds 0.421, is 4820.0 Angstrom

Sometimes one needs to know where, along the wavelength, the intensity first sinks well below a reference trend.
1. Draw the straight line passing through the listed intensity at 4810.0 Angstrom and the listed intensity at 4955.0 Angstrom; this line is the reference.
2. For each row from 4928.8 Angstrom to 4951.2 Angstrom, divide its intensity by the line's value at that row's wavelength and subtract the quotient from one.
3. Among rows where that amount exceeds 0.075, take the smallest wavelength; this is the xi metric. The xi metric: 4930.0 Angstrom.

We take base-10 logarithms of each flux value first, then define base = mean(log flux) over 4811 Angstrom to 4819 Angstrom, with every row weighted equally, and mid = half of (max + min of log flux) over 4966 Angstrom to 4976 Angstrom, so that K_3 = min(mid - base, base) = -0.037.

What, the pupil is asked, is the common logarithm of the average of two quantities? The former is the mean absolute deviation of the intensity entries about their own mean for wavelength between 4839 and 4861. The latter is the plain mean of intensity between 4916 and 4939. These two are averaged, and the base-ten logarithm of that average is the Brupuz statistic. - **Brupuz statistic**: 0.084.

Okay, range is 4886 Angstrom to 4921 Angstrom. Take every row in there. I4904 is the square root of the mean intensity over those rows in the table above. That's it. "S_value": 1.52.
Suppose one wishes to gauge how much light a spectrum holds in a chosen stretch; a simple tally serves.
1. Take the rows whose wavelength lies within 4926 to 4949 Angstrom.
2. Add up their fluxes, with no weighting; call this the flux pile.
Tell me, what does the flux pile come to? 20.9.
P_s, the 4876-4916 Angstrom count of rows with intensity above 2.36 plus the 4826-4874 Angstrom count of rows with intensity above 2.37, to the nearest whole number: 13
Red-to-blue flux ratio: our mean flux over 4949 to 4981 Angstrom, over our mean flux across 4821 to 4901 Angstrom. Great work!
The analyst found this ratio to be 1.05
